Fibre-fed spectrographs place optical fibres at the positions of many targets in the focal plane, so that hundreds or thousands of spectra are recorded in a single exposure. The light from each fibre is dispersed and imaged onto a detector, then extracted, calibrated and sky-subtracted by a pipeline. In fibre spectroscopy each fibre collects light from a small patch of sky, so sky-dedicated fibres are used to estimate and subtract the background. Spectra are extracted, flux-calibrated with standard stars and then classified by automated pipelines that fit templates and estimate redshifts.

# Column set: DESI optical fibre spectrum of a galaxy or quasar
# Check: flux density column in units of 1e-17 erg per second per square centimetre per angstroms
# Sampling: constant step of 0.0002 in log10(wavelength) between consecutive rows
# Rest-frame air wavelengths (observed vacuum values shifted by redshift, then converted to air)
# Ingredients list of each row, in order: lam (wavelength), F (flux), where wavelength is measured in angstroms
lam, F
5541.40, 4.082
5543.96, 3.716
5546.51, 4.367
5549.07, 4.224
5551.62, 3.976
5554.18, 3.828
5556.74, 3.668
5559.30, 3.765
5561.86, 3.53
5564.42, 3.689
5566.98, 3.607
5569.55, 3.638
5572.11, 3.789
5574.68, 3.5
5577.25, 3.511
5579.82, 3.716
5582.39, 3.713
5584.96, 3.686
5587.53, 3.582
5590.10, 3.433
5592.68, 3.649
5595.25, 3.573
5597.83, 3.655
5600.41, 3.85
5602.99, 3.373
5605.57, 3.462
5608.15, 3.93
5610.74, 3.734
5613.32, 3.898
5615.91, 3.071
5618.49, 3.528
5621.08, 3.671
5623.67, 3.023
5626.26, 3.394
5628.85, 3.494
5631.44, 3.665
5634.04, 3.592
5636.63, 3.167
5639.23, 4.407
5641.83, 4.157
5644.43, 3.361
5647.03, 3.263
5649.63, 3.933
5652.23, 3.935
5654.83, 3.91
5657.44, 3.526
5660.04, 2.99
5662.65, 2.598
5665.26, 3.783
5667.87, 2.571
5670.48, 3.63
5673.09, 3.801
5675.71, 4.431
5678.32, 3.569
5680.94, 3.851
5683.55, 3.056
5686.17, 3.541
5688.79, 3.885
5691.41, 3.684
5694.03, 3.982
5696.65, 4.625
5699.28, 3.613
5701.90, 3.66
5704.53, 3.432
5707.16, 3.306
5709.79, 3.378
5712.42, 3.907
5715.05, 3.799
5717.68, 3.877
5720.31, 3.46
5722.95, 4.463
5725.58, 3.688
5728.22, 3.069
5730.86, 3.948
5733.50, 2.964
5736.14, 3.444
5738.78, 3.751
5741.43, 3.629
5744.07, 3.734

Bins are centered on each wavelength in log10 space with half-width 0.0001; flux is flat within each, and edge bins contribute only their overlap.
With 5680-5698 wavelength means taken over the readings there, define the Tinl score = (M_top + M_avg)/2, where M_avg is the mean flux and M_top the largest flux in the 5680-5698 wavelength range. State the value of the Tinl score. 4.21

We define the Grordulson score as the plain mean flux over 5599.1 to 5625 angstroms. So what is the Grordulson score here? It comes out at 3.55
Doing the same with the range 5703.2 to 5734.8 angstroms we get 3.61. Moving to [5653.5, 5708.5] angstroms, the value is 3.59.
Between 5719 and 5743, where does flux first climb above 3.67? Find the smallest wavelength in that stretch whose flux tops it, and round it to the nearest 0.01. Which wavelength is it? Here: 5722.95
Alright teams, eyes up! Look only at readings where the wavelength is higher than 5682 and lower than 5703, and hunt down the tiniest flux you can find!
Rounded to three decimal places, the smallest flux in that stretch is 3.056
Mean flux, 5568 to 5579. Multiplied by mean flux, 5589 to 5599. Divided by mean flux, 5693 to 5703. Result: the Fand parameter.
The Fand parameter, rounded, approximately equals 3.25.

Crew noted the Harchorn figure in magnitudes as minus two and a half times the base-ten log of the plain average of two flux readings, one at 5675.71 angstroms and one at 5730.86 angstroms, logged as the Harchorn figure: -1.56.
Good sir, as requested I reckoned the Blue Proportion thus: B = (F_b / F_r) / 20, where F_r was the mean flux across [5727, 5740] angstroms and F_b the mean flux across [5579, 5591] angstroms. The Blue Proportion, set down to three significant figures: 0.0528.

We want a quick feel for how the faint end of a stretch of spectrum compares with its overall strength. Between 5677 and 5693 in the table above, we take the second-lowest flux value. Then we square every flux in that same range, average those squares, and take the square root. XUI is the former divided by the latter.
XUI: 0.981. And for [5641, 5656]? 0.891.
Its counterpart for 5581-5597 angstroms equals 0.991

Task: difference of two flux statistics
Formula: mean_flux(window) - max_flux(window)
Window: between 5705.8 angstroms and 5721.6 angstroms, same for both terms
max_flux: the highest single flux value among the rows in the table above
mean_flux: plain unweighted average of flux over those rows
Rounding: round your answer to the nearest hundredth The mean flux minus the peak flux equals -0.29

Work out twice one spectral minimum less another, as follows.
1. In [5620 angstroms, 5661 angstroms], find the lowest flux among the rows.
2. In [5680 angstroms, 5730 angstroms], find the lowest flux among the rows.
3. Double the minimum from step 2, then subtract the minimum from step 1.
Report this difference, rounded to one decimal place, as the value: 3.1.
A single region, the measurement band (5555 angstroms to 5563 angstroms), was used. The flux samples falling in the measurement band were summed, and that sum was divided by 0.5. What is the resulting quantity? 22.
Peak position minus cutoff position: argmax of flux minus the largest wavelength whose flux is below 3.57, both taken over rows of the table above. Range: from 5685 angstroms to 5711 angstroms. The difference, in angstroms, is -13.1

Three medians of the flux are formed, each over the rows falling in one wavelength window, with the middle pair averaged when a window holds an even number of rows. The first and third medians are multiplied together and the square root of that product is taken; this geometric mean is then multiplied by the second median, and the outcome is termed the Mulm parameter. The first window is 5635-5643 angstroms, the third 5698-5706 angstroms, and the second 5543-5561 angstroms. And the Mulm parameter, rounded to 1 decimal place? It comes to 14.8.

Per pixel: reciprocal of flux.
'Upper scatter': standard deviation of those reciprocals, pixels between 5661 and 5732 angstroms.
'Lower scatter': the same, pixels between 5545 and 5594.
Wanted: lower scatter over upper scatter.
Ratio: 0.39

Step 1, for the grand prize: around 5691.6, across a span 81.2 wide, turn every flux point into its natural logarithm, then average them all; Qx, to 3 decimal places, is 1.285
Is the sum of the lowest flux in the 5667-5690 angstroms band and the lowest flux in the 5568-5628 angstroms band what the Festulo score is 5.6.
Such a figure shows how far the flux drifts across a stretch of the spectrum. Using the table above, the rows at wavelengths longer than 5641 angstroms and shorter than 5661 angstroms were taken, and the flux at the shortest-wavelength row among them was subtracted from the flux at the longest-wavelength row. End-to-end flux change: -1.2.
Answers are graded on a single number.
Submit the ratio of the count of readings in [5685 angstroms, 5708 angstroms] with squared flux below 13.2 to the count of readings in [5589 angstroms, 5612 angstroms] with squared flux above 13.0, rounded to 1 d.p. 0.8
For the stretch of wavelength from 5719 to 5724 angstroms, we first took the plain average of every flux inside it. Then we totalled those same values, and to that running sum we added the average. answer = 11.9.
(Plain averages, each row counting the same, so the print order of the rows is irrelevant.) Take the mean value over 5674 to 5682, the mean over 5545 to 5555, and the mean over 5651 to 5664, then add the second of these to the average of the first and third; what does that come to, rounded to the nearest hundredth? 7.77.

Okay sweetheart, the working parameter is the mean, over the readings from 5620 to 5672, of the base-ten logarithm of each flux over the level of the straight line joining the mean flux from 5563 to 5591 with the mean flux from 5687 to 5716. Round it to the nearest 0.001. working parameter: -0.027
